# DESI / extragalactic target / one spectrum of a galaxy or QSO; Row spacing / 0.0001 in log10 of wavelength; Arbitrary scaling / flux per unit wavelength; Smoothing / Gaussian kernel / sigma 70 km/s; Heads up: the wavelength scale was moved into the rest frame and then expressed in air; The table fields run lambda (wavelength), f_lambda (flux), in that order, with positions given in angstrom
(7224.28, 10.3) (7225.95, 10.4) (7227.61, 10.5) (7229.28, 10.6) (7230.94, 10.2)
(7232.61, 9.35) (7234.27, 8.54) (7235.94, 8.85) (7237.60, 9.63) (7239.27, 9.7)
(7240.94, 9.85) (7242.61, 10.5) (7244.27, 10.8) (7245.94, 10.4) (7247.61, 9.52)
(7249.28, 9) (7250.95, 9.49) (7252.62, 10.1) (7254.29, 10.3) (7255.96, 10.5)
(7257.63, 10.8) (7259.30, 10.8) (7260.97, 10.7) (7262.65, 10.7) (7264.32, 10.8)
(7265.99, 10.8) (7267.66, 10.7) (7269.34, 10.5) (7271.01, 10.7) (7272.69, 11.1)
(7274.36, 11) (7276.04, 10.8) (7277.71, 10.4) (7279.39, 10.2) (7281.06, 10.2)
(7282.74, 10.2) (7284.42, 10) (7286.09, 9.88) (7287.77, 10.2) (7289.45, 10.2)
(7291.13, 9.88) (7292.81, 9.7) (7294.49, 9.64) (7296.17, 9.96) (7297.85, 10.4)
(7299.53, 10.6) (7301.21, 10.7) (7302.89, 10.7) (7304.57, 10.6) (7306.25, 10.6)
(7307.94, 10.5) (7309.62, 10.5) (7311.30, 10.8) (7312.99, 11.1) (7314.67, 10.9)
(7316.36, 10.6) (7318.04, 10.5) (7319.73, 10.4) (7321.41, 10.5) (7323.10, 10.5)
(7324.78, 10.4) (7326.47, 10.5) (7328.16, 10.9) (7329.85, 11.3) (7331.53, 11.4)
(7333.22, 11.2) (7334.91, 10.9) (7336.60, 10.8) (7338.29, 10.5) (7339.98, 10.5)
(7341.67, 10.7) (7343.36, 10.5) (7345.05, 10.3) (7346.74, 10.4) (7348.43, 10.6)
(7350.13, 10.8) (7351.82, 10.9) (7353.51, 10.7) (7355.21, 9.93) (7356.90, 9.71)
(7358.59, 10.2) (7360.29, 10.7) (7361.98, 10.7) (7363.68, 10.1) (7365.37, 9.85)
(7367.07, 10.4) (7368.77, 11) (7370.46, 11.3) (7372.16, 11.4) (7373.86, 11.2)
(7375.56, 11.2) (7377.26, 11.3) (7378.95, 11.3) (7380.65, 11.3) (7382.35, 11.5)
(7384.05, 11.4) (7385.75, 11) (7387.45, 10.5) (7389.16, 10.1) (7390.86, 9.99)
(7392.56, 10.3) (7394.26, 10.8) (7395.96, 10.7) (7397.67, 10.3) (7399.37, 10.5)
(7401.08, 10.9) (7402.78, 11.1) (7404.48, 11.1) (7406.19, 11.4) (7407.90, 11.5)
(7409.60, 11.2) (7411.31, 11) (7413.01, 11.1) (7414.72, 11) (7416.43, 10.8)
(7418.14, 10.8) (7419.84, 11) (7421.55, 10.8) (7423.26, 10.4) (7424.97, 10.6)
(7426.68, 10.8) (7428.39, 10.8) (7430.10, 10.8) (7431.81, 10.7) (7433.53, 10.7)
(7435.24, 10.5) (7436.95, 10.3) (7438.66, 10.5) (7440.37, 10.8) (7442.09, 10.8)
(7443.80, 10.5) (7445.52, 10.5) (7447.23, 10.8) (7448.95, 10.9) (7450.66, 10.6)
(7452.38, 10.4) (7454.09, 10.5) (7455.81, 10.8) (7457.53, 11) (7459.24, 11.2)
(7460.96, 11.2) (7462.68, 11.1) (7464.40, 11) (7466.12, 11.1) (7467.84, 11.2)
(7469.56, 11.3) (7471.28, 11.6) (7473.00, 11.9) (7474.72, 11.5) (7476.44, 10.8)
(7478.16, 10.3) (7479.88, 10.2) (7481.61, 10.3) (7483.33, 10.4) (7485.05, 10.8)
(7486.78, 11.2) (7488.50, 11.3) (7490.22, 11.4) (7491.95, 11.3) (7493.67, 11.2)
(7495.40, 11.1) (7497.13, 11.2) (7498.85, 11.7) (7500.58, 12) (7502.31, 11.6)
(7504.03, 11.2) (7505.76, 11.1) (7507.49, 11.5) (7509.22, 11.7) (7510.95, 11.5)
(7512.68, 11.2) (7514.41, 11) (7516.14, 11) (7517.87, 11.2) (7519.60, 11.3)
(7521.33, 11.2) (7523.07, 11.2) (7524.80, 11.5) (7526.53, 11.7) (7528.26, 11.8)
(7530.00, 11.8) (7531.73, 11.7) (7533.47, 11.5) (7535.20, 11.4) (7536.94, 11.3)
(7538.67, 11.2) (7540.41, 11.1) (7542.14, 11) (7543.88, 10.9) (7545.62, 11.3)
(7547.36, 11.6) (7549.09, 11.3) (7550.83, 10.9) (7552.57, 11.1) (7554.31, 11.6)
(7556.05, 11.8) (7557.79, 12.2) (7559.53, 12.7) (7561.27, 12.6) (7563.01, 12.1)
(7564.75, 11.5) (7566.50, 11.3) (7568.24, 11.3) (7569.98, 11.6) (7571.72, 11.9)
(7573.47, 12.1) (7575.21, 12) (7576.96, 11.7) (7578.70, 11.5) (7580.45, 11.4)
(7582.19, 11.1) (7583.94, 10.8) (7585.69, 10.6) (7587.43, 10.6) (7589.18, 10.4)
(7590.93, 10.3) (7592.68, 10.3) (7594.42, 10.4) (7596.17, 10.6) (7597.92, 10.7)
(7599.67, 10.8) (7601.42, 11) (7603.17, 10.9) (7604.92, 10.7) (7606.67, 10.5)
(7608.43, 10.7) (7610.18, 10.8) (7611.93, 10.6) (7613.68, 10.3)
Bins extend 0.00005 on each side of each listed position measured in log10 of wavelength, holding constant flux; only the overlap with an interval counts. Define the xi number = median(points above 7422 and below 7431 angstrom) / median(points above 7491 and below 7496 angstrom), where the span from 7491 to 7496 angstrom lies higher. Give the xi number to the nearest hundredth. 0.96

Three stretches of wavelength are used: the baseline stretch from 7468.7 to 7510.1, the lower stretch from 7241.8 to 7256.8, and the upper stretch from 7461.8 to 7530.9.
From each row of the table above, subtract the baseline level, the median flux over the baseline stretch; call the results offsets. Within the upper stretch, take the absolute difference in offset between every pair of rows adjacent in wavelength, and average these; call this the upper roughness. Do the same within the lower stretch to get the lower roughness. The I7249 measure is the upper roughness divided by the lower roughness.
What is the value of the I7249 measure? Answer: 0.5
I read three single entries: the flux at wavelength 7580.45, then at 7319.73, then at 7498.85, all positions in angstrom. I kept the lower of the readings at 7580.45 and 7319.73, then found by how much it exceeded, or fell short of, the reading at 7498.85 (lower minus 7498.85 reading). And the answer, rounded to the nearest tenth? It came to -1.3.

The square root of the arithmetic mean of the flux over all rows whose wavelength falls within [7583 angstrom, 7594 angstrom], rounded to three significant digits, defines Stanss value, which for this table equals 3.24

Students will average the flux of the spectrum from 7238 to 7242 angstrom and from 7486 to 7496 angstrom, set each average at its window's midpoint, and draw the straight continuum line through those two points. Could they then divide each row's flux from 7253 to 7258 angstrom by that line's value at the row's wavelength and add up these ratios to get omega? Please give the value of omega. 3.20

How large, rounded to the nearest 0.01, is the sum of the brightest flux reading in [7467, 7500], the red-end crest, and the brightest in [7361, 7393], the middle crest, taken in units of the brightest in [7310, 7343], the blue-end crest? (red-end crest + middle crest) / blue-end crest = 2.05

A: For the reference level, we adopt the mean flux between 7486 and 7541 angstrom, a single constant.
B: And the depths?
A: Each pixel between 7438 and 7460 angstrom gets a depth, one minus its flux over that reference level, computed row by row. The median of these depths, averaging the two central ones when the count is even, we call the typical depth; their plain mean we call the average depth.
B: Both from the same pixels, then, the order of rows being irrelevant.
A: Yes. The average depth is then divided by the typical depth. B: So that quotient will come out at 1.15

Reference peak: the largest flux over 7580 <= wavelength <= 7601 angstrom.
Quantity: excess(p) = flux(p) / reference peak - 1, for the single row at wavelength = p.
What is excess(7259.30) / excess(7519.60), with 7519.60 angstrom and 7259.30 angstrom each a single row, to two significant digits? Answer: 6.0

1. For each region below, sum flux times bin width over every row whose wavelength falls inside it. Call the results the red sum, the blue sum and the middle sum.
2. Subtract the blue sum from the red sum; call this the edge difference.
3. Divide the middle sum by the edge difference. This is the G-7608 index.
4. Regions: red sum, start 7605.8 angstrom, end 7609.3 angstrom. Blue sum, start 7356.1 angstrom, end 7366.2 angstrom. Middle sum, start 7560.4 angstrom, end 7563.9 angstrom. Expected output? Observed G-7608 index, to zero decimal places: -1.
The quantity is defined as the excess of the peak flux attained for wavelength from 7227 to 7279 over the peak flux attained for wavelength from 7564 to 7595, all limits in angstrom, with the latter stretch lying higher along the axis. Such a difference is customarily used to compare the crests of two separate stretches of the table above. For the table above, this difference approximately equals -1.0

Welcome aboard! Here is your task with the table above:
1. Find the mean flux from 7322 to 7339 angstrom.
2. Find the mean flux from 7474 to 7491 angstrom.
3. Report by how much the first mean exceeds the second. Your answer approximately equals 0.0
